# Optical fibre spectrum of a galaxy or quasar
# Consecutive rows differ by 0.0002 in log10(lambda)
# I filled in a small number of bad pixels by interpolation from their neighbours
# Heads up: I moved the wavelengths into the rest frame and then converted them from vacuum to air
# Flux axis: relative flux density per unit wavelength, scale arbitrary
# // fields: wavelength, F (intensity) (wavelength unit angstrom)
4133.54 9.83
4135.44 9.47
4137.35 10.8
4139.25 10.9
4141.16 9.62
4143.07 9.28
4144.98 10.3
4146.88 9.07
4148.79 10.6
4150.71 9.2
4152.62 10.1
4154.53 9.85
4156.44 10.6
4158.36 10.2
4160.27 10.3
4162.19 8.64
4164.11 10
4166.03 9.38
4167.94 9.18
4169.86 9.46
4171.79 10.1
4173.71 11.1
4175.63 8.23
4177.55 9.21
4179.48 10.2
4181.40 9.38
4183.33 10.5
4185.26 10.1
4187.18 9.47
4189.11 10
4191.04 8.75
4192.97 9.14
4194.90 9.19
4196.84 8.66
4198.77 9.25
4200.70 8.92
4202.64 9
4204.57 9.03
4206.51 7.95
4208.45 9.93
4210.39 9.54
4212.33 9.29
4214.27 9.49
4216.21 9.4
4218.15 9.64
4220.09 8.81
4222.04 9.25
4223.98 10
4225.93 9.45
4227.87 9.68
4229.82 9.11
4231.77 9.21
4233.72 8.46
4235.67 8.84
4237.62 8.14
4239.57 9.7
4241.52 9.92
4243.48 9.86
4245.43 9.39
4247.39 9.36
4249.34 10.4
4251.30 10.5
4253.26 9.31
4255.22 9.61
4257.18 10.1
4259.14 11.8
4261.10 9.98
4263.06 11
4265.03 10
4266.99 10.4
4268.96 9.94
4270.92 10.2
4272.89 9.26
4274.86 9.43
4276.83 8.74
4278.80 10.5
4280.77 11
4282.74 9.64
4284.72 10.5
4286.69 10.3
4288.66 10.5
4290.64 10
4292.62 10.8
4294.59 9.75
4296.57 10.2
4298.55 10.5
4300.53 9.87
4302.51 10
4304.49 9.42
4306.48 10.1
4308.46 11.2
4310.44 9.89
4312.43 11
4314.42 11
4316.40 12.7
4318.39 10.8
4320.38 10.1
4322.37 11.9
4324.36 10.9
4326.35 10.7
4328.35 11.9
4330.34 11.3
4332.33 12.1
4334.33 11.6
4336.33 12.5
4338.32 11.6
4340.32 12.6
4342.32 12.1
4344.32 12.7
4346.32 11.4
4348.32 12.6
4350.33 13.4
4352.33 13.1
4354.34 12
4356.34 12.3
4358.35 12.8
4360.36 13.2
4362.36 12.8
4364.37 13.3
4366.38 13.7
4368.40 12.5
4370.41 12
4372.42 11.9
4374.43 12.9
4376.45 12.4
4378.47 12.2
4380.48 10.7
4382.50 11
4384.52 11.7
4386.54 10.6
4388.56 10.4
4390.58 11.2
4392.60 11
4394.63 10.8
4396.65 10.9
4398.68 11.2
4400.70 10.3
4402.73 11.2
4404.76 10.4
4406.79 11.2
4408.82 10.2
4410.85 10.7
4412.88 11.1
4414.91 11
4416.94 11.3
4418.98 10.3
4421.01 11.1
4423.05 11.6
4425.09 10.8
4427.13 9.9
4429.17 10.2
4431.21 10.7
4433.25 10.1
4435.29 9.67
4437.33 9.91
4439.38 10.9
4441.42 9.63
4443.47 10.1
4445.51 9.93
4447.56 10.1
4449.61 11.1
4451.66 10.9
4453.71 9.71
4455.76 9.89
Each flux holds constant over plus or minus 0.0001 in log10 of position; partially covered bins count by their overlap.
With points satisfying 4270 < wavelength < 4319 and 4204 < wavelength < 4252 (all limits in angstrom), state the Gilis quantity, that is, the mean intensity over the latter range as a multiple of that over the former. 0.91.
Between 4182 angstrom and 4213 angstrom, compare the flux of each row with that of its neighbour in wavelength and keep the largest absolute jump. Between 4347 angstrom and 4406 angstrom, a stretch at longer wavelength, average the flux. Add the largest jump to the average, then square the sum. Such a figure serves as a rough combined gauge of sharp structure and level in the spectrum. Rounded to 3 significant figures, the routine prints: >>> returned 192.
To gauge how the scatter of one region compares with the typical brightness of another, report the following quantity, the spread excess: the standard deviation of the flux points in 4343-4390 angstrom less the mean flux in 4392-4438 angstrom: -9.8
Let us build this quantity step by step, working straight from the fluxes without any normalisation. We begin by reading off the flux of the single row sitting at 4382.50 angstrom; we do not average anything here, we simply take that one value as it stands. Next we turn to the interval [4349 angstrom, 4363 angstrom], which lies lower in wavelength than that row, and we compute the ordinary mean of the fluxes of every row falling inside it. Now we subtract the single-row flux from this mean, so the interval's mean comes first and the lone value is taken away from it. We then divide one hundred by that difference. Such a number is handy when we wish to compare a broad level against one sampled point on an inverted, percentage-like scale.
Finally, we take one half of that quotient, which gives 28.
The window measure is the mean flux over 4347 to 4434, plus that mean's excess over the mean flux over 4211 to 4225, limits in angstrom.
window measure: 13.6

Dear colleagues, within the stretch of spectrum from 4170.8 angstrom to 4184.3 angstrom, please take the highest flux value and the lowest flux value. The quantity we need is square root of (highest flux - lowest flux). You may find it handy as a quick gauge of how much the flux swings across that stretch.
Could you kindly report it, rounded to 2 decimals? 1.69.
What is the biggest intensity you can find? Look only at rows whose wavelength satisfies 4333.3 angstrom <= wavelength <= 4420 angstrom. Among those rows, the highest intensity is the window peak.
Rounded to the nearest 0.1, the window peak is 13.7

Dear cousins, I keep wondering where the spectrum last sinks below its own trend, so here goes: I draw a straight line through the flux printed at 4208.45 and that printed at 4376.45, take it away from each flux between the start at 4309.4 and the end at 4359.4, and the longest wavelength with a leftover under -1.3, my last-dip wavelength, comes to 4320.38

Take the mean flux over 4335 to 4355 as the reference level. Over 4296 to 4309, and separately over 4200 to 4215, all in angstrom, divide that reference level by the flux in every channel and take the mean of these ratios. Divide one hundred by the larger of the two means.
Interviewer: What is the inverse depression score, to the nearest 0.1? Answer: 73.5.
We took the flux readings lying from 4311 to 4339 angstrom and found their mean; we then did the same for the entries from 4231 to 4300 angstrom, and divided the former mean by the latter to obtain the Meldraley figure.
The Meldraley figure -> 1.15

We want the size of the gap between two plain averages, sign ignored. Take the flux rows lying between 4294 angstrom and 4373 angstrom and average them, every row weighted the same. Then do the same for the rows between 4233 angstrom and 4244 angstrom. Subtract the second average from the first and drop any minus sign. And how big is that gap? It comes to 2.5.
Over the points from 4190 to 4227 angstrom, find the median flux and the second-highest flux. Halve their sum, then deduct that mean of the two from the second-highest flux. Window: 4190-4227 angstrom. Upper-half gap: 0.3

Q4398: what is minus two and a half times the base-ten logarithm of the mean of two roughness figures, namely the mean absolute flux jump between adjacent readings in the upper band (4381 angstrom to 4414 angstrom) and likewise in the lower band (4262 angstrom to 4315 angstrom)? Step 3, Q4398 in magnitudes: 0.50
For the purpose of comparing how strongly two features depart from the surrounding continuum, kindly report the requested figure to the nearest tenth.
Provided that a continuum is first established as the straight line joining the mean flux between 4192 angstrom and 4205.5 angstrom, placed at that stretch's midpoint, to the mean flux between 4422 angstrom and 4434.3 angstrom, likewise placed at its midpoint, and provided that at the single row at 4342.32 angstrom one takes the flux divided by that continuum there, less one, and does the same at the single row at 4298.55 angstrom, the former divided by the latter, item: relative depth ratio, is 2.5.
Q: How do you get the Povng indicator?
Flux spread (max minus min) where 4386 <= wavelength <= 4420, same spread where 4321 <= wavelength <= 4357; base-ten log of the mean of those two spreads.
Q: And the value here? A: 0.28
